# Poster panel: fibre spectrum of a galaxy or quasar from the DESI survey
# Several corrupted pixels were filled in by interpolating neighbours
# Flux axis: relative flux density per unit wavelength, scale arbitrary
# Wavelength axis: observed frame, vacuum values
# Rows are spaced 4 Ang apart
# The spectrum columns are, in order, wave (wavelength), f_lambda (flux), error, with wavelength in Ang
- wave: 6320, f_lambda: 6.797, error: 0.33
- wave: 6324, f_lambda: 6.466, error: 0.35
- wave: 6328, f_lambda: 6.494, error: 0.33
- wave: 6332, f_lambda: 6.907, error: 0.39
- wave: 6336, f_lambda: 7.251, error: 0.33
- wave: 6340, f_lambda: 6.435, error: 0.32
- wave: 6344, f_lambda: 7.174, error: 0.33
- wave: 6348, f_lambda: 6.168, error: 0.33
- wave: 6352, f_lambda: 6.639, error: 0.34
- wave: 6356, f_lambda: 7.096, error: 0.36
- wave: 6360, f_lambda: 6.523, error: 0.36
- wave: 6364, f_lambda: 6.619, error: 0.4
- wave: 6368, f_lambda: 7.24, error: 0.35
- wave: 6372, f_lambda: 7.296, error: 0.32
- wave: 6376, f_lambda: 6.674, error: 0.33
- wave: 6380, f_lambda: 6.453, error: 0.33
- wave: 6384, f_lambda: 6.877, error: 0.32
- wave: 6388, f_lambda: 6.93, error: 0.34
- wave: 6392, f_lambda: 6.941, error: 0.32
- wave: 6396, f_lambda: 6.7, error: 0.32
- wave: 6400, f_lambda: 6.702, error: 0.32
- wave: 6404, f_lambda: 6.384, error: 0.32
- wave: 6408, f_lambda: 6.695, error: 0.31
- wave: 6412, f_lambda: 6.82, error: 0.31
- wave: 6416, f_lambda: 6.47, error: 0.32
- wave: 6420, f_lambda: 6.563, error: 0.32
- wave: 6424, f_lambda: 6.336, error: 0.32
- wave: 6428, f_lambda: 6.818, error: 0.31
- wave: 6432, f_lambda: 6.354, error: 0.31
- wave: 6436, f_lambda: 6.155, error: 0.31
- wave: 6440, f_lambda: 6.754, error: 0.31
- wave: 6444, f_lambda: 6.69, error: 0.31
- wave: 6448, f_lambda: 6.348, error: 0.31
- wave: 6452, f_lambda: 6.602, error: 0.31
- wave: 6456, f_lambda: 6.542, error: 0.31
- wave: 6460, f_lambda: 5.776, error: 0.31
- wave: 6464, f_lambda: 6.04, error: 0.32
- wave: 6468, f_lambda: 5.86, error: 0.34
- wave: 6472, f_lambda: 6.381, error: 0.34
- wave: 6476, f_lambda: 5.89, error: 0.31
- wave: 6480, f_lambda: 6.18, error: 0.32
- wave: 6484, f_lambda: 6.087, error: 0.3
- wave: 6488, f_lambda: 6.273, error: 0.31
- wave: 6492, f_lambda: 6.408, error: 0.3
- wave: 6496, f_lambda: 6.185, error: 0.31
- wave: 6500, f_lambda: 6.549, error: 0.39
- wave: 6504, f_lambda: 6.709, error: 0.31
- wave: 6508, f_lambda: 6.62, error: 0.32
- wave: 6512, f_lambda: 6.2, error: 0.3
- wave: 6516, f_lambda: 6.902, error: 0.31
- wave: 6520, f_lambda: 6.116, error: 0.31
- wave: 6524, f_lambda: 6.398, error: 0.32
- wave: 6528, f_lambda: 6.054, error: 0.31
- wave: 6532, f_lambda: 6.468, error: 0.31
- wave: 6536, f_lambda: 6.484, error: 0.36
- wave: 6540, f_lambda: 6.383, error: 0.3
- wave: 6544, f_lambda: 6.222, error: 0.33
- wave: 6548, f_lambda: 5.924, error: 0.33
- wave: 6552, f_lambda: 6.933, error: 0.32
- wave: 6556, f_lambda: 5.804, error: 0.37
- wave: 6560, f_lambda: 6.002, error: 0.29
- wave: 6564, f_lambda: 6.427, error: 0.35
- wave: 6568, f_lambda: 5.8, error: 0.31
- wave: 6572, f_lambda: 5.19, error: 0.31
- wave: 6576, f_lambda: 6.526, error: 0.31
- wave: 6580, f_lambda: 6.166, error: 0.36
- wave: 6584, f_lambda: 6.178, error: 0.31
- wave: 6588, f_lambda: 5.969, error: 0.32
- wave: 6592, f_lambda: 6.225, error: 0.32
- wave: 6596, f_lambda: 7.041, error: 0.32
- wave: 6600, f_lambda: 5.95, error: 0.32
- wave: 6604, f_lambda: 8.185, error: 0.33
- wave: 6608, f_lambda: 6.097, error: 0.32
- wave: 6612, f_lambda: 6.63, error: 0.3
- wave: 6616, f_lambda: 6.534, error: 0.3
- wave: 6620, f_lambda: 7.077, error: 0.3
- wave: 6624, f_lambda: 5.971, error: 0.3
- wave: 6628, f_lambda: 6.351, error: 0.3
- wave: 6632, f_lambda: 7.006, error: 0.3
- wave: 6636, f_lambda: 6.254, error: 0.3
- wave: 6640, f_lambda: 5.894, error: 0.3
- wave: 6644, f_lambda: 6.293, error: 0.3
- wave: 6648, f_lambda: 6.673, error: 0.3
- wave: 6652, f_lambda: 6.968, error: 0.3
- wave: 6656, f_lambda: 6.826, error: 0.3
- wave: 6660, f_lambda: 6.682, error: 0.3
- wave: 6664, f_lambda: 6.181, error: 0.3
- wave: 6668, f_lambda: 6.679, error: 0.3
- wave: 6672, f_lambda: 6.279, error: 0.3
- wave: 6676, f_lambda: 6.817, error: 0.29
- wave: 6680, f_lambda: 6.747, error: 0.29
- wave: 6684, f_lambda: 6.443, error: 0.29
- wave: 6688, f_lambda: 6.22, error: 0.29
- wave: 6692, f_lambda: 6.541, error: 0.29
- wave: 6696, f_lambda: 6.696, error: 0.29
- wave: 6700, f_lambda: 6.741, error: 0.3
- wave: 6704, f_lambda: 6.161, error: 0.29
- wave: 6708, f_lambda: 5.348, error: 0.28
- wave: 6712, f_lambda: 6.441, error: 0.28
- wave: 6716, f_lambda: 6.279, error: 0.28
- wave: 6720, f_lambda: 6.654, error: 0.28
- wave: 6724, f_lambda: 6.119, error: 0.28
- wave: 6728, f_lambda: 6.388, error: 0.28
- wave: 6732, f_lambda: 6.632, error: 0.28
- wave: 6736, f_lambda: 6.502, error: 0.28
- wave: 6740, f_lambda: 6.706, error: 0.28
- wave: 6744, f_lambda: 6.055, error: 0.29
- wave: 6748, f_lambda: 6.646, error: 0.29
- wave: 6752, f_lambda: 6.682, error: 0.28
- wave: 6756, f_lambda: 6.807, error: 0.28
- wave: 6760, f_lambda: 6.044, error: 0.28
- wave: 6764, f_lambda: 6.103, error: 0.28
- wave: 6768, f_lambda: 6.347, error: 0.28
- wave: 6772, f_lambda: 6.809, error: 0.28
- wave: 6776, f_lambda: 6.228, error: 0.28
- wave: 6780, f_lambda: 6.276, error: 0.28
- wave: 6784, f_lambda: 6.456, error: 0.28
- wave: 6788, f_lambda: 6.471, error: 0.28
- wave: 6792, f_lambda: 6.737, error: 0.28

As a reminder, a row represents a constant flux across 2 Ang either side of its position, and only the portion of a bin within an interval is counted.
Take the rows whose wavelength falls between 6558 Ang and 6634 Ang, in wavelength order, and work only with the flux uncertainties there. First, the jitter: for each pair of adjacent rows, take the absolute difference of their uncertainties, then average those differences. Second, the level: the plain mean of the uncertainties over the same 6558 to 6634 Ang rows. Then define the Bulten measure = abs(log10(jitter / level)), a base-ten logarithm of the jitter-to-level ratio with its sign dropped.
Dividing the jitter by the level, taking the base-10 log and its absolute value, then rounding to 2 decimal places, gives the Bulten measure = 1.35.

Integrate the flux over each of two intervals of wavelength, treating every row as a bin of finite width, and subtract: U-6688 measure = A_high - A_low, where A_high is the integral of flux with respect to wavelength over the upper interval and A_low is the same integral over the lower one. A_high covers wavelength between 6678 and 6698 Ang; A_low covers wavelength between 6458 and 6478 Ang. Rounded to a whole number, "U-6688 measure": 11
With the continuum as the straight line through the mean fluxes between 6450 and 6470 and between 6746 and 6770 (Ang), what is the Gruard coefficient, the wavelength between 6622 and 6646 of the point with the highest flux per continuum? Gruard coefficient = 6632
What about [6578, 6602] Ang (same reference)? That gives 6596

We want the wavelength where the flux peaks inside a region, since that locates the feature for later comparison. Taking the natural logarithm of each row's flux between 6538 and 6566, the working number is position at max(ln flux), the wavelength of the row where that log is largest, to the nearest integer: 6552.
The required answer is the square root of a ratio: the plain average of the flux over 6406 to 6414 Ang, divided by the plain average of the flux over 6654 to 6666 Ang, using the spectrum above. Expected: 1.01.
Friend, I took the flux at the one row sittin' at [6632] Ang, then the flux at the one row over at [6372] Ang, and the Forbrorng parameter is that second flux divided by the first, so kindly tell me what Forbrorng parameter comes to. 1.04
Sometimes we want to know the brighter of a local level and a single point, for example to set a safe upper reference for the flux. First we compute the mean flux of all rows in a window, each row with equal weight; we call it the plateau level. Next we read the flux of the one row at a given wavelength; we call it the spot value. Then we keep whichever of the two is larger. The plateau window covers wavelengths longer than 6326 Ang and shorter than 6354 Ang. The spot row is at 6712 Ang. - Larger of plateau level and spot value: 6.72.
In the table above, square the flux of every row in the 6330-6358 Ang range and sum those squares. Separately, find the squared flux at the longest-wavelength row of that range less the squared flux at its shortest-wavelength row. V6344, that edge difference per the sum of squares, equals 0.01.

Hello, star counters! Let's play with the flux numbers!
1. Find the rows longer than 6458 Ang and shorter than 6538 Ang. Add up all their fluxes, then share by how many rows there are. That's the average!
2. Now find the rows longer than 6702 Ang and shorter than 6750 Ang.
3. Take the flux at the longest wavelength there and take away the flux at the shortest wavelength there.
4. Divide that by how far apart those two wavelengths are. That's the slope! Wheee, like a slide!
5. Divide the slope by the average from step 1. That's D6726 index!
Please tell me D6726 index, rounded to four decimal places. 0.0018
